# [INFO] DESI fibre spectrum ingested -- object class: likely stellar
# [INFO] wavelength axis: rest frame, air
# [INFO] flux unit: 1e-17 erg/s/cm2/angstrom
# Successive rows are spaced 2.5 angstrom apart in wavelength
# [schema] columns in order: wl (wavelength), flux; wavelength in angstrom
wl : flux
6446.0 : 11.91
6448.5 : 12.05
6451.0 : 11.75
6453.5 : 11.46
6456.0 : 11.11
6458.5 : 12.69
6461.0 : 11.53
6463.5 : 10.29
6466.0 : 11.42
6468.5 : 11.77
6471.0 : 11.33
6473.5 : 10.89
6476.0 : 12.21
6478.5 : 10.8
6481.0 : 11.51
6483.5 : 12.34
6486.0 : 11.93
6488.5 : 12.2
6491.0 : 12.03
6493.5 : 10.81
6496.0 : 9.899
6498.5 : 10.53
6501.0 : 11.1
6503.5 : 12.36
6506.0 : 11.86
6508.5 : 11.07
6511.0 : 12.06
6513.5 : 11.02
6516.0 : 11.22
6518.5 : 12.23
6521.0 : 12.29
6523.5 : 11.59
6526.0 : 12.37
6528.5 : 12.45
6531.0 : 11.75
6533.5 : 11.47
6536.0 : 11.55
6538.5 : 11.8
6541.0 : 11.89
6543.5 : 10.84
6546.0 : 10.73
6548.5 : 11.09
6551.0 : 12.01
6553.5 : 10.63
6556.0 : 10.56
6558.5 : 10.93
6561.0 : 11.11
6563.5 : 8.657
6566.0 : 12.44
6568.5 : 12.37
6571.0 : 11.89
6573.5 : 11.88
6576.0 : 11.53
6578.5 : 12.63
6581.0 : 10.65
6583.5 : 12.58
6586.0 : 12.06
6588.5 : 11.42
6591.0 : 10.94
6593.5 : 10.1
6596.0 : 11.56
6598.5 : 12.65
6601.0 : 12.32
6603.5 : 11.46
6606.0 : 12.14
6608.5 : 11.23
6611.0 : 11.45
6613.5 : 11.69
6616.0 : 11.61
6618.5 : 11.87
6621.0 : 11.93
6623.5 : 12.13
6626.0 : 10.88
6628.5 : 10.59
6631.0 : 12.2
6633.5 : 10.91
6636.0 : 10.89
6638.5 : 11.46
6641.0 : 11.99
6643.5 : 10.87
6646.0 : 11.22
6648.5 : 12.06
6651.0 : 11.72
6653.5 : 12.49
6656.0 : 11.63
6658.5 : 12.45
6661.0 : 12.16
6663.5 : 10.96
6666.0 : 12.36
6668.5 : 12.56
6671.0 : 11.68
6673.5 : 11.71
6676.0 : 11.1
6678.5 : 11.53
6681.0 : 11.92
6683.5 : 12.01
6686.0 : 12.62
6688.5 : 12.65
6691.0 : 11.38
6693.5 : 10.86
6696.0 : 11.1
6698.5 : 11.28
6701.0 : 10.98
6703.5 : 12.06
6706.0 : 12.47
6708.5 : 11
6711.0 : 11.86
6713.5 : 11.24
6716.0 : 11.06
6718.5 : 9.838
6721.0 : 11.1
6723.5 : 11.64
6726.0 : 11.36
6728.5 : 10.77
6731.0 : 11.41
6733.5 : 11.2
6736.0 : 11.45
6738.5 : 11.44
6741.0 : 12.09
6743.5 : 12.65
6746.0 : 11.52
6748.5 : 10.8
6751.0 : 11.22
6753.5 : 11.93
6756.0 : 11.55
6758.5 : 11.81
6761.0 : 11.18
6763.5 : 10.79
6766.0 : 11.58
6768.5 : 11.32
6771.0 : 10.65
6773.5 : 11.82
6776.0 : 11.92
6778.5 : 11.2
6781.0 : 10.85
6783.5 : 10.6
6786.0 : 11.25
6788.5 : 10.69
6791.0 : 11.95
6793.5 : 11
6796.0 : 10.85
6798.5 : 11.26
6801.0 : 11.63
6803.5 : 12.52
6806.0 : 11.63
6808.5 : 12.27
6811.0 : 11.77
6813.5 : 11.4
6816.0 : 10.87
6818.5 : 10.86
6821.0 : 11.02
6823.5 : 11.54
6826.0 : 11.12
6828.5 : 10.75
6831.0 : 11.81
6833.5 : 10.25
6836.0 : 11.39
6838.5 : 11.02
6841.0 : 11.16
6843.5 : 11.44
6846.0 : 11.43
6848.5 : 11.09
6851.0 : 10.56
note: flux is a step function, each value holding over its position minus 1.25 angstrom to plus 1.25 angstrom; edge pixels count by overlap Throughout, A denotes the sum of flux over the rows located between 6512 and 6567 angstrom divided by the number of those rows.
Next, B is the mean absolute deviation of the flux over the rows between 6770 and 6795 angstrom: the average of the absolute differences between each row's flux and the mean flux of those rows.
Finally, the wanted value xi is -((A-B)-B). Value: -10.5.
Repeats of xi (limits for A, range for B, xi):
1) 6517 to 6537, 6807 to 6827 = -11.2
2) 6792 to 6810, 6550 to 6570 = -9.8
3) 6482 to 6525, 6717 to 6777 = -10.7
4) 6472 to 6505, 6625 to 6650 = -10.4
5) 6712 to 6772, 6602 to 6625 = -10.8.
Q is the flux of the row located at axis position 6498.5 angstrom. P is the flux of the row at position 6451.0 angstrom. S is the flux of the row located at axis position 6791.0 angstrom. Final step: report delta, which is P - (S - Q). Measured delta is 10.3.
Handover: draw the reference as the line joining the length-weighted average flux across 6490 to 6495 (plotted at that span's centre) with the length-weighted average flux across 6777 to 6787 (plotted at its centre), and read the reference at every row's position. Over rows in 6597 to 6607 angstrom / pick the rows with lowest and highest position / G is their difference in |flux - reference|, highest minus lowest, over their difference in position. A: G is -0.07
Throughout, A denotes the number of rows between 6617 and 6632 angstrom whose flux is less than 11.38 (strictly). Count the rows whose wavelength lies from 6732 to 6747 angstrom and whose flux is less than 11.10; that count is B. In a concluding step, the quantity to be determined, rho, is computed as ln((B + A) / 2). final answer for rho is 0.0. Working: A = 2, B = 0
